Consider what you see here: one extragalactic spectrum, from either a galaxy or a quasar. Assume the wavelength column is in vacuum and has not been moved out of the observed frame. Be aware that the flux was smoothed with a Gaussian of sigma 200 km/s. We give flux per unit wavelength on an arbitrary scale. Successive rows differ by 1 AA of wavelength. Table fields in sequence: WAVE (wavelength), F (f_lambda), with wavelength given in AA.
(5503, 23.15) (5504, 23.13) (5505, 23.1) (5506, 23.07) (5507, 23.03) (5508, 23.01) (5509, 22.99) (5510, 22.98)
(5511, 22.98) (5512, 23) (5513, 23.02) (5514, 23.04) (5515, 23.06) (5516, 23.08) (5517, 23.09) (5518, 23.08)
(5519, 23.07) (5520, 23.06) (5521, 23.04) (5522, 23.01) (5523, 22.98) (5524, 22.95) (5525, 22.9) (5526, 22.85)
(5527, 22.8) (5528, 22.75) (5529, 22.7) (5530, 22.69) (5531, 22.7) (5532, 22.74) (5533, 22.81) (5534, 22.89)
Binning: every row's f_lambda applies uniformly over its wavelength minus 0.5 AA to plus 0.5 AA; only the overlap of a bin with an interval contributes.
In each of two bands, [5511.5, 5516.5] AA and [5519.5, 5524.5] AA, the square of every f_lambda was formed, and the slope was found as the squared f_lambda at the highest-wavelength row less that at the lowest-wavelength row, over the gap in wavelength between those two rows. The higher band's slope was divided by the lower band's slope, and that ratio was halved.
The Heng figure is -0.7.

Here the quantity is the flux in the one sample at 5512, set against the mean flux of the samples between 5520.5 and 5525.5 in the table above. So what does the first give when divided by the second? 1.00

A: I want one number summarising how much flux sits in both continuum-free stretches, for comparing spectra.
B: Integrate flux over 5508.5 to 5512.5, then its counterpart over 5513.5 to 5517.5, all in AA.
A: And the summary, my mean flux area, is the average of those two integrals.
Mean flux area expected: 92.1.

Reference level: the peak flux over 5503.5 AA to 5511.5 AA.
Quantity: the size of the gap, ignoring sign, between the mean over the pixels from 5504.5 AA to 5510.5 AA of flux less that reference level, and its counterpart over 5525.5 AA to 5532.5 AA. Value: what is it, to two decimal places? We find 0.28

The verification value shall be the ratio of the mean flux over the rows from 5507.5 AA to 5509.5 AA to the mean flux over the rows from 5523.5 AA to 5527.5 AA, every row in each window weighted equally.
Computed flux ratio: 1.005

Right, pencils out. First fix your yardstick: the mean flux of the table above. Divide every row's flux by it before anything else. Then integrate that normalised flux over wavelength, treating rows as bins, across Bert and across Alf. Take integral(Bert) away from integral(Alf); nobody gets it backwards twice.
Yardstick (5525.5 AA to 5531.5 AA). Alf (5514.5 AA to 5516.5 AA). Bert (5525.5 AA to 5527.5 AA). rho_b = 0.022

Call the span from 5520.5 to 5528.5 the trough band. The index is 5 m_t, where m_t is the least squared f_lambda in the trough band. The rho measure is 2588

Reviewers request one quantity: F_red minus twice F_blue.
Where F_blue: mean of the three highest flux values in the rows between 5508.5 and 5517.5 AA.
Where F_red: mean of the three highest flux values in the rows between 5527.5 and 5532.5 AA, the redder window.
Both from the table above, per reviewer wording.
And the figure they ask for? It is -23.4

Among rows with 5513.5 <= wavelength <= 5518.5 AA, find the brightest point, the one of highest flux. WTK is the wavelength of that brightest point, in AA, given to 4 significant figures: 5517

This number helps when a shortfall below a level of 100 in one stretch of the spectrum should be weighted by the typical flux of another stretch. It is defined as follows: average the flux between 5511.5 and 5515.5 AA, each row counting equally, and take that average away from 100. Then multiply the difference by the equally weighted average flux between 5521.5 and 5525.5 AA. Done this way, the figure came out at 1767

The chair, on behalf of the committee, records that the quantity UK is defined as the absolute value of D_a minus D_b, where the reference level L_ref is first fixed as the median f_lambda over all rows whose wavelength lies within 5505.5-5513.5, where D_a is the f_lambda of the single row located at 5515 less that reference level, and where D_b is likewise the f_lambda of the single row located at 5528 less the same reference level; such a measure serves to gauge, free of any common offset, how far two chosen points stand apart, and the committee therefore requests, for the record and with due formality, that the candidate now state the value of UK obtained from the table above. 0.31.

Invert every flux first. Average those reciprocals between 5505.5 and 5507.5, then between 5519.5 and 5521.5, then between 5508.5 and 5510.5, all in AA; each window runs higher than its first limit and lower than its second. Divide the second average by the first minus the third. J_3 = -354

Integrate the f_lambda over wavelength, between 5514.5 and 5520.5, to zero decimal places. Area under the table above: 138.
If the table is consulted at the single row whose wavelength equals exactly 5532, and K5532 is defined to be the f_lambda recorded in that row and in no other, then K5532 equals 22.74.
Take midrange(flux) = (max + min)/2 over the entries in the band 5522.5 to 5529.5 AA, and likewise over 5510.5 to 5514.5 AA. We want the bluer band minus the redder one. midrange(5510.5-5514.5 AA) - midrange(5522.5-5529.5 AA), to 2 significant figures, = 0.17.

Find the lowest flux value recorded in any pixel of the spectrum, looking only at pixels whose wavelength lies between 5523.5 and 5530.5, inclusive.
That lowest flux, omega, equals 22.69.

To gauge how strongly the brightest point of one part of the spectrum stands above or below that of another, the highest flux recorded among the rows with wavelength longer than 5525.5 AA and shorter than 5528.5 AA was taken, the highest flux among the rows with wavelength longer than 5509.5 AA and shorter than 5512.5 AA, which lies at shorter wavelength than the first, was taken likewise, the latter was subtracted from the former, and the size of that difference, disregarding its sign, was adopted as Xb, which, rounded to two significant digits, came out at 0.15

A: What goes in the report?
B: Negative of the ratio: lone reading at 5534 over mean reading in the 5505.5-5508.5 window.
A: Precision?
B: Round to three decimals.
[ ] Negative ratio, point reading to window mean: -0.994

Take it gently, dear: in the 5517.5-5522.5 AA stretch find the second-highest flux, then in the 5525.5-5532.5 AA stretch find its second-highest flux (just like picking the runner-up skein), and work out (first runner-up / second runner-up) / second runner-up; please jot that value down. 0.0444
